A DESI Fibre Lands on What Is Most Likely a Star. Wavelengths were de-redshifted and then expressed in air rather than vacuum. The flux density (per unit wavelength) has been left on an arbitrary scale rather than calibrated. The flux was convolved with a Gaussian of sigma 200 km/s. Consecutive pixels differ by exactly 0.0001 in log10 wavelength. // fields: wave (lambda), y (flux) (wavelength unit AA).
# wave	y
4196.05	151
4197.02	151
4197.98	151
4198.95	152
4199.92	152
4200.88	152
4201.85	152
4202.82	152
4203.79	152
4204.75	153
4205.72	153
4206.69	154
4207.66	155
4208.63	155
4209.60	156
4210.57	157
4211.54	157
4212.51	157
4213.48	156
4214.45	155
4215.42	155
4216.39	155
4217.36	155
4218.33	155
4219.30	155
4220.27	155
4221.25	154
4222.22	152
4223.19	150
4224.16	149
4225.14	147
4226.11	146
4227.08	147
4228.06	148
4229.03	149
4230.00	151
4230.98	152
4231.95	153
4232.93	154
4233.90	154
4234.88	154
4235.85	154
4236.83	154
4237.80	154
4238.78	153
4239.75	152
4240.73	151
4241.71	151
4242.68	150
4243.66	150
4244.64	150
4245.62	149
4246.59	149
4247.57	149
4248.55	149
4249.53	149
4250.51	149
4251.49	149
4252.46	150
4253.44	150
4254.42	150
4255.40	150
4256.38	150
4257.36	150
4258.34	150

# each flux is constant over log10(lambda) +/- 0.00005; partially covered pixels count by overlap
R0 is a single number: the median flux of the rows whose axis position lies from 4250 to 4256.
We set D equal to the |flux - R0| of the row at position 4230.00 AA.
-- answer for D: 1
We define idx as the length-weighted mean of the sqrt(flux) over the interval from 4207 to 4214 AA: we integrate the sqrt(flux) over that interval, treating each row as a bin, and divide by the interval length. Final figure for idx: 12.5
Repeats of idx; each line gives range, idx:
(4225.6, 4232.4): 12.2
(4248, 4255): 12.2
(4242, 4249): 12.2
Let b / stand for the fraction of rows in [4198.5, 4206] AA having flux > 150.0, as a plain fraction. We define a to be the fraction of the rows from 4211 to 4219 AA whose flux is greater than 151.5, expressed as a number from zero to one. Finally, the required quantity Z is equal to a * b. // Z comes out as 1.0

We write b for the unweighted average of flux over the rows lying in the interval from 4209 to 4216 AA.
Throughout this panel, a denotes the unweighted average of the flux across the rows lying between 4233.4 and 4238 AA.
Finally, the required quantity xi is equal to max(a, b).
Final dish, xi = 156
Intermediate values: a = 154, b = 156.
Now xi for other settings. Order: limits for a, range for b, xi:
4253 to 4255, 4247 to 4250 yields 150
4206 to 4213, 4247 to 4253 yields 156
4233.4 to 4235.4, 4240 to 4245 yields 154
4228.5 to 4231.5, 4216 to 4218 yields 155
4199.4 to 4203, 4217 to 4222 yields 155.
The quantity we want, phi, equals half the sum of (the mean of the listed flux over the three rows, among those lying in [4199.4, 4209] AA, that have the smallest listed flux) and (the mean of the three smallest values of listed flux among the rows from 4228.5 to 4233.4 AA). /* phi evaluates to 151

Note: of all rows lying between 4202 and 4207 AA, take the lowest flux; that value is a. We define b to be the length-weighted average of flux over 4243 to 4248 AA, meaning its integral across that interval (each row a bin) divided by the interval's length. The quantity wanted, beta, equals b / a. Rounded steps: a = 152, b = 149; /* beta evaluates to 0.98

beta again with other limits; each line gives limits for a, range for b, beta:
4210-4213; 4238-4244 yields 0.96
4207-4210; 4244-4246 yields 0.96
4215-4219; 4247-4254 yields 0.96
